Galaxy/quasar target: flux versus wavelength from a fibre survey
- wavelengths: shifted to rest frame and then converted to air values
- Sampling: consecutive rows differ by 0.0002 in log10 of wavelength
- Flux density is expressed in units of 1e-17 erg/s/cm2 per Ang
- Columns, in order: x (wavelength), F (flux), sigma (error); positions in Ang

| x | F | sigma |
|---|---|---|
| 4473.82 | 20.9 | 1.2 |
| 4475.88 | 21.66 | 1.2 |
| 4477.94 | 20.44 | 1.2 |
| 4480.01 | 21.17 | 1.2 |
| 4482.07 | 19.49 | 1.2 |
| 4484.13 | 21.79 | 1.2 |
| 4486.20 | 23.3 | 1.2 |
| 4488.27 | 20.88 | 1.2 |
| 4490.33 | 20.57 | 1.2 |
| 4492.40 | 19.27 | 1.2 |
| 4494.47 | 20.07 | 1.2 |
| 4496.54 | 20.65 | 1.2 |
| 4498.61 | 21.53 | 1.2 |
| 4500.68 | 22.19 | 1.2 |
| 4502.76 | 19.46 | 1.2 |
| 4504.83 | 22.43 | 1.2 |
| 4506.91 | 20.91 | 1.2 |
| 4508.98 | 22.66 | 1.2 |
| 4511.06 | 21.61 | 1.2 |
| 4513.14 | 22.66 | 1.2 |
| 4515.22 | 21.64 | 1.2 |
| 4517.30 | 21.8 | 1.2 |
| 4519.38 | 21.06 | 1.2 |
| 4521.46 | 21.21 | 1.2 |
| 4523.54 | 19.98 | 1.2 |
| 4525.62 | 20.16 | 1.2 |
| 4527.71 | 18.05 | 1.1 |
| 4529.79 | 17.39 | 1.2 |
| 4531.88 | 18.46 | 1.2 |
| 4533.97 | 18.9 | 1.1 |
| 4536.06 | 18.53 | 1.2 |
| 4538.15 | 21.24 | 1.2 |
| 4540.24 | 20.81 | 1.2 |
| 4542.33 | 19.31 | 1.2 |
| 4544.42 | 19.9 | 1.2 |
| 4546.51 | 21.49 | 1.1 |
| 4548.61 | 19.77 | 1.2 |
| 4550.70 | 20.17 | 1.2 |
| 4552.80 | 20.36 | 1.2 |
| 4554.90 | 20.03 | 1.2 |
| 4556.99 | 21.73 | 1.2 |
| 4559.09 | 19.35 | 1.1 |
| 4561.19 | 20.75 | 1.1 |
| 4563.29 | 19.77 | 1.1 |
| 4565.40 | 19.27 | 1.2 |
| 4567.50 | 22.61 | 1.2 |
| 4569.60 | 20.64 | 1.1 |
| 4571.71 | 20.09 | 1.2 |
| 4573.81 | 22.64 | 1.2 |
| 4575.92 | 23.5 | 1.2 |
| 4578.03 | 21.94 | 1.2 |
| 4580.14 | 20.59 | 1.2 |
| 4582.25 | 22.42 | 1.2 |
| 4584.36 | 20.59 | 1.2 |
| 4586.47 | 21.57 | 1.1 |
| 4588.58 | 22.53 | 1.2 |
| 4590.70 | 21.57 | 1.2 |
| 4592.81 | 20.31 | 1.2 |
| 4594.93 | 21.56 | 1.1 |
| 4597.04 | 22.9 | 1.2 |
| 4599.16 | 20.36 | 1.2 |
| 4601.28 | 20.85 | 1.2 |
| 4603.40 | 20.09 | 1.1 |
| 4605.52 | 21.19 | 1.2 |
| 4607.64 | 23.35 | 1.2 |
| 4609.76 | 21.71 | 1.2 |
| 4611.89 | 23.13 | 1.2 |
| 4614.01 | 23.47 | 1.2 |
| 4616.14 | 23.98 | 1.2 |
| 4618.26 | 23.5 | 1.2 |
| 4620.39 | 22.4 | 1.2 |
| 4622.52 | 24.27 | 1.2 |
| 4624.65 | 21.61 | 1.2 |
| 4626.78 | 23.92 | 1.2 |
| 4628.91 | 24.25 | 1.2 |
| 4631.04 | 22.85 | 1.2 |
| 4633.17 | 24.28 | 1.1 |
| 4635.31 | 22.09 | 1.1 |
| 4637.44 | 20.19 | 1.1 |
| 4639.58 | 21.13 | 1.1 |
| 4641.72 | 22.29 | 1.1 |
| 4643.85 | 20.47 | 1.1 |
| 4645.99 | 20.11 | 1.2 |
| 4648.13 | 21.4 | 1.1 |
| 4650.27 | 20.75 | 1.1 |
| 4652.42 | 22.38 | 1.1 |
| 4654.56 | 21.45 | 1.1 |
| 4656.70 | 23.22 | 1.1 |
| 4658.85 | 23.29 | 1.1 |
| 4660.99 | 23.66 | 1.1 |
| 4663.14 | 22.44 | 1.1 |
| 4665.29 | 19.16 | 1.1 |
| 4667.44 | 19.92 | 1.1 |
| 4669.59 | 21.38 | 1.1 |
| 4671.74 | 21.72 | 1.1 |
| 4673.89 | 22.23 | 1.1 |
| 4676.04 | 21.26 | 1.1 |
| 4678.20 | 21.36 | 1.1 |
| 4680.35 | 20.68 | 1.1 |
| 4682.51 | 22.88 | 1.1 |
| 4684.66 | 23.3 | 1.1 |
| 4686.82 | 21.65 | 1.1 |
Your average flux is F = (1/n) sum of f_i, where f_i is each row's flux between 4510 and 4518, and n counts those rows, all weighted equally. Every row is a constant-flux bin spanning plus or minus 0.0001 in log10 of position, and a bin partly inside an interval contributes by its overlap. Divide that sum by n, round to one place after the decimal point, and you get 21.9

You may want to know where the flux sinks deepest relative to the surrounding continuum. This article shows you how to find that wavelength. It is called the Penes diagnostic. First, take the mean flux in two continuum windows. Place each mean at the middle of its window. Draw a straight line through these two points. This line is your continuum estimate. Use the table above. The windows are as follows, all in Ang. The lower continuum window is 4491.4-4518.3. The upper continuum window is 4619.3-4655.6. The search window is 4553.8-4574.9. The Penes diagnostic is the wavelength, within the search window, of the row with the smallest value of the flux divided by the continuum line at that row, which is 4565.40 Ang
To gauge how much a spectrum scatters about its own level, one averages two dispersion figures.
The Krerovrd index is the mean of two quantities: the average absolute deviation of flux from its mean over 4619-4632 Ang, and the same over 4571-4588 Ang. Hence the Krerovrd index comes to 0.94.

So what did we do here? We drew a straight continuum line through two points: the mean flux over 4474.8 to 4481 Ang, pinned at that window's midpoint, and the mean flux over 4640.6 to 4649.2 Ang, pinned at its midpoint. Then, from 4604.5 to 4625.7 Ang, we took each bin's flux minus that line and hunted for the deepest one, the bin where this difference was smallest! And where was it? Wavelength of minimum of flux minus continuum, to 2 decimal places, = 4605.52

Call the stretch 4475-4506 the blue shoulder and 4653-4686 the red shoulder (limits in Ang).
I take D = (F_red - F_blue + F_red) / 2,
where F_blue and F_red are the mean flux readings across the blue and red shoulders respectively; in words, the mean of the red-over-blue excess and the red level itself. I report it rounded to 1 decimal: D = 11.4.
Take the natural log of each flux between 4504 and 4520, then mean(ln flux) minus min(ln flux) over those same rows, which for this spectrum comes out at 0.043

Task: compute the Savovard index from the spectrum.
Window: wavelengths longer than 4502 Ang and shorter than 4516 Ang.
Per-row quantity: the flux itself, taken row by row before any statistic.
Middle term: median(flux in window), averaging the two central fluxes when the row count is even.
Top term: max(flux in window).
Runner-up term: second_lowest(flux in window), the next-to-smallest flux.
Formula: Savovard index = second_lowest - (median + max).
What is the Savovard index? -23.4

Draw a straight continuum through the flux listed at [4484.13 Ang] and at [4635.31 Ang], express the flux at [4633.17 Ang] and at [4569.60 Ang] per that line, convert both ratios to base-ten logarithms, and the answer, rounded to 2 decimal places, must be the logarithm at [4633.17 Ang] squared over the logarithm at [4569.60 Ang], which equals -0.06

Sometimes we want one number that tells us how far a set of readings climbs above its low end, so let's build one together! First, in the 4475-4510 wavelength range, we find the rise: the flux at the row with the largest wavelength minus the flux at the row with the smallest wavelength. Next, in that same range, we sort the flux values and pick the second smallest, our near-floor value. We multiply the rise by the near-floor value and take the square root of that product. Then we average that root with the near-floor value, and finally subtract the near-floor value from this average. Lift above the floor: -7.52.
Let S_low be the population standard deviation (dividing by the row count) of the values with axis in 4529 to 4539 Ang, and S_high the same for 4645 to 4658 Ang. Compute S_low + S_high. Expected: 2.3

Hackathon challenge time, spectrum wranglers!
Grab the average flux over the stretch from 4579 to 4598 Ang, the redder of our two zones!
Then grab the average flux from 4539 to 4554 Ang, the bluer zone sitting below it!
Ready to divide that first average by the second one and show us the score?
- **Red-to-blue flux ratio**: 1.06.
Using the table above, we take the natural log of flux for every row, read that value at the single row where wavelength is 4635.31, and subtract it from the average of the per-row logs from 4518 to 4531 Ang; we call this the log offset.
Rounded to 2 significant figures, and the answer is -0.12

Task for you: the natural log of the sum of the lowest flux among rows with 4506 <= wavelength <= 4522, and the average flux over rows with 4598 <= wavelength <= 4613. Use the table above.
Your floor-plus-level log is 3.75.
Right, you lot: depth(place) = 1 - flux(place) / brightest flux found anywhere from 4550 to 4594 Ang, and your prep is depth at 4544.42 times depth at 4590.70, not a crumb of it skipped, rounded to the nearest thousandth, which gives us 0.013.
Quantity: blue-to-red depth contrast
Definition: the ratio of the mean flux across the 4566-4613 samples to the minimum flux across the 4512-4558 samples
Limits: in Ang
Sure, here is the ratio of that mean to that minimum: 1.24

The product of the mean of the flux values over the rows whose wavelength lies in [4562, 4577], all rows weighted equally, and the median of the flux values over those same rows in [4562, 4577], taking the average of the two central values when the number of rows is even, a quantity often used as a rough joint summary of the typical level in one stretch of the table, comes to 438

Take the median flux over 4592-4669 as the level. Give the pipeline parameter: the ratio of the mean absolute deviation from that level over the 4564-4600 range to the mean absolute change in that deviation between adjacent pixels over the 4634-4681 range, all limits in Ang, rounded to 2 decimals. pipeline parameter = 1.25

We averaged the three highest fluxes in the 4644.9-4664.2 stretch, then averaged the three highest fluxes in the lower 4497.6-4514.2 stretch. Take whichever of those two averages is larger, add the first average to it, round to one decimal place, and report 46.8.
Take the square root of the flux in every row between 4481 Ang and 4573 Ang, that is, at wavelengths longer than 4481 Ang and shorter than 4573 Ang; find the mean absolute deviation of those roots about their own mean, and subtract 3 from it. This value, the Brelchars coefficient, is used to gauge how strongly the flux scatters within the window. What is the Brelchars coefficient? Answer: -2.88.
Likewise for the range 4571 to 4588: -2.90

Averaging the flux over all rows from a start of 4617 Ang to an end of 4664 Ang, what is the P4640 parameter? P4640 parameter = 22.4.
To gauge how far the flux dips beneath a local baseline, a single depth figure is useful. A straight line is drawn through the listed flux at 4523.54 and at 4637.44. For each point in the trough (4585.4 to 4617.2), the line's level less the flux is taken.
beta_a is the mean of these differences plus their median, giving -3.3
